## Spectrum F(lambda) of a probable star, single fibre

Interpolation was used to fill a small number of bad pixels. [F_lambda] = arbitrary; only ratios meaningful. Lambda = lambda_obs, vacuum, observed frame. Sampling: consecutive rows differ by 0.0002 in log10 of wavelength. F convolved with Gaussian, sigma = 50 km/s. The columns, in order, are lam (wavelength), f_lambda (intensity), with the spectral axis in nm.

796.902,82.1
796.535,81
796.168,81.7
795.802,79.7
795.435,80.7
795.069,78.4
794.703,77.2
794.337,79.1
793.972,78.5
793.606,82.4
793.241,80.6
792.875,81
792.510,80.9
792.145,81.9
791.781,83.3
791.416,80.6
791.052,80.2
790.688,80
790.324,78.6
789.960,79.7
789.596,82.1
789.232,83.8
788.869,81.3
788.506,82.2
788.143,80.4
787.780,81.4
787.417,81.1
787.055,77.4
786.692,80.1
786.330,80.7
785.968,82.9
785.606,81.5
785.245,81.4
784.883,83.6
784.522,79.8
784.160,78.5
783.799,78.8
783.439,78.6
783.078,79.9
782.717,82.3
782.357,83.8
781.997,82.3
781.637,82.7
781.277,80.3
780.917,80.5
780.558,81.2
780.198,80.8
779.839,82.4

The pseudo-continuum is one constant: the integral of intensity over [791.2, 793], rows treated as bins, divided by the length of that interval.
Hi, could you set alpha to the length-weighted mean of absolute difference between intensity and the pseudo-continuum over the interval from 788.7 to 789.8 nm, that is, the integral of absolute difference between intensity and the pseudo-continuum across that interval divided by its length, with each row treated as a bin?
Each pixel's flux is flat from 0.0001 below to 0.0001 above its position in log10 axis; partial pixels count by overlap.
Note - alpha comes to 1.0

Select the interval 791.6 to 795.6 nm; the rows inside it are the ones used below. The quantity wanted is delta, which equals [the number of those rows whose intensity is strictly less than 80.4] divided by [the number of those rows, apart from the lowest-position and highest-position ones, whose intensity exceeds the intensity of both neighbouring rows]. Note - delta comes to 1.33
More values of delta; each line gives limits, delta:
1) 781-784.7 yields 2.00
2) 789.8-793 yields 4.00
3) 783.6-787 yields 2.00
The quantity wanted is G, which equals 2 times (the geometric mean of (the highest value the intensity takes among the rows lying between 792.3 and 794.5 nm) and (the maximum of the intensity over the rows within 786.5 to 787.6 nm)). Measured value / 163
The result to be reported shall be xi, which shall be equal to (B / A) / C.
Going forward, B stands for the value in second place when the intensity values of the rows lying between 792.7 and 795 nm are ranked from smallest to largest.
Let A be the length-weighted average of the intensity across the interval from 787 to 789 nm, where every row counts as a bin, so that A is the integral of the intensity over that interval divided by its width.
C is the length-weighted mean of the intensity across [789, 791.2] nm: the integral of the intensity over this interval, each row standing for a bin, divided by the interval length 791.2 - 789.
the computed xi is 0.0120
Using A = 80.8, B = 78.5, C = 80.7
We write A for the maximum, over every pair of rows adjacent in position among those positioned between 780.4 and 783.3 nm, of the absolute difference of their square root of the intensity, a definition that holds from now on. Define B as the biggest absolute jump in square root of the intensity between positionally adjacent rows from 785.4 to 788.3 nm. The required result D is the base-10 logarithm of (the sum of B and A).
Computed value -0.467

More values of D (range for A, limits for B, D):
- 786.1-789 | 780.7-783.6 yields -0.467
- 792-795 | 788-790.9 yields -0.450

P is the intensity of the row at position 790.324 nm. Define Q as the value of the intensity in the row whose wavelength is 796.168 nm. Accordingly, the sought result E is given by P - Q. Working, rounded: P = 78.6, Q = 81.7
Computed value -3.1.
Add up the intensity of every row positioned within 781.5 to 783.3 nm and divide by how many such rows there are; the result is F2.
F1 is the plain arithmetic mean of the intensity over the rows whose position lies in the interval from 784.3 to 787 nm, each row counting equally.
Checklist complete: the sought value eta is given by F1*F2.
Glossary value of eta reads 6693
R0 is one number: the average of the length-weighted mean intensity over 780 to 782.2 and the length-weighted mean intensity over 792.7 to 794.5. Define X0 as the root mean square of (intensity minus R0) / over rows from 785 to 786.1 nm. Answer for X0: 1.3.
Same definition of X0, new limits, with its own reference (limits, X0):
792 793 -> 0.6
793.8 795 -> 2.7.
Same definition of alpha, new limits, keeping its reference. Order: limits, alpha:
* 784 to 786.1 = 1.4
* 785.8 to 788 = 1.4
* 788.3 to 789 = 0.5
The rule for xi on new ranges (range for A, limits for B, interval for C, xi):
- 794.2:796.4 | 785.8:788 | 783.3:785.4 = 0.0126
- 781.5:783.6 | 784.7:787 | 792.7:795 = 0.0124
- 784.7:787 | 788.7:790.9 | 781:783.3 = 0.0120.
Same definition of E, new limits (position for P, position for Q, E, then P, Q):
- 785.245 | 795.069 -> 3.0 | 81.4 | 78.4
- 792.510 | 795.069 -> 2.5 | 80.9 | 78.4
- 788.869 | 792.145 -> -0.6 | 81.3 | 81.9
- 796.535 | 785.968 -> -1.9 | 81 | 82.9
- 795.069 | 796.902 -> -3.7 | 78.4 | 82.1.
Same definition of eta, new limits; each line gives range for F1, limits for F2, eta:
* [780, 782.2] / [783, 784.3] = 6419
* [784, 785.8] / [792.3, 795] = 6473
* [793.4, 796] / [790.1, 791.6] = 6342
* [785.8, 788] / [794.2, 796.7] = 6423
